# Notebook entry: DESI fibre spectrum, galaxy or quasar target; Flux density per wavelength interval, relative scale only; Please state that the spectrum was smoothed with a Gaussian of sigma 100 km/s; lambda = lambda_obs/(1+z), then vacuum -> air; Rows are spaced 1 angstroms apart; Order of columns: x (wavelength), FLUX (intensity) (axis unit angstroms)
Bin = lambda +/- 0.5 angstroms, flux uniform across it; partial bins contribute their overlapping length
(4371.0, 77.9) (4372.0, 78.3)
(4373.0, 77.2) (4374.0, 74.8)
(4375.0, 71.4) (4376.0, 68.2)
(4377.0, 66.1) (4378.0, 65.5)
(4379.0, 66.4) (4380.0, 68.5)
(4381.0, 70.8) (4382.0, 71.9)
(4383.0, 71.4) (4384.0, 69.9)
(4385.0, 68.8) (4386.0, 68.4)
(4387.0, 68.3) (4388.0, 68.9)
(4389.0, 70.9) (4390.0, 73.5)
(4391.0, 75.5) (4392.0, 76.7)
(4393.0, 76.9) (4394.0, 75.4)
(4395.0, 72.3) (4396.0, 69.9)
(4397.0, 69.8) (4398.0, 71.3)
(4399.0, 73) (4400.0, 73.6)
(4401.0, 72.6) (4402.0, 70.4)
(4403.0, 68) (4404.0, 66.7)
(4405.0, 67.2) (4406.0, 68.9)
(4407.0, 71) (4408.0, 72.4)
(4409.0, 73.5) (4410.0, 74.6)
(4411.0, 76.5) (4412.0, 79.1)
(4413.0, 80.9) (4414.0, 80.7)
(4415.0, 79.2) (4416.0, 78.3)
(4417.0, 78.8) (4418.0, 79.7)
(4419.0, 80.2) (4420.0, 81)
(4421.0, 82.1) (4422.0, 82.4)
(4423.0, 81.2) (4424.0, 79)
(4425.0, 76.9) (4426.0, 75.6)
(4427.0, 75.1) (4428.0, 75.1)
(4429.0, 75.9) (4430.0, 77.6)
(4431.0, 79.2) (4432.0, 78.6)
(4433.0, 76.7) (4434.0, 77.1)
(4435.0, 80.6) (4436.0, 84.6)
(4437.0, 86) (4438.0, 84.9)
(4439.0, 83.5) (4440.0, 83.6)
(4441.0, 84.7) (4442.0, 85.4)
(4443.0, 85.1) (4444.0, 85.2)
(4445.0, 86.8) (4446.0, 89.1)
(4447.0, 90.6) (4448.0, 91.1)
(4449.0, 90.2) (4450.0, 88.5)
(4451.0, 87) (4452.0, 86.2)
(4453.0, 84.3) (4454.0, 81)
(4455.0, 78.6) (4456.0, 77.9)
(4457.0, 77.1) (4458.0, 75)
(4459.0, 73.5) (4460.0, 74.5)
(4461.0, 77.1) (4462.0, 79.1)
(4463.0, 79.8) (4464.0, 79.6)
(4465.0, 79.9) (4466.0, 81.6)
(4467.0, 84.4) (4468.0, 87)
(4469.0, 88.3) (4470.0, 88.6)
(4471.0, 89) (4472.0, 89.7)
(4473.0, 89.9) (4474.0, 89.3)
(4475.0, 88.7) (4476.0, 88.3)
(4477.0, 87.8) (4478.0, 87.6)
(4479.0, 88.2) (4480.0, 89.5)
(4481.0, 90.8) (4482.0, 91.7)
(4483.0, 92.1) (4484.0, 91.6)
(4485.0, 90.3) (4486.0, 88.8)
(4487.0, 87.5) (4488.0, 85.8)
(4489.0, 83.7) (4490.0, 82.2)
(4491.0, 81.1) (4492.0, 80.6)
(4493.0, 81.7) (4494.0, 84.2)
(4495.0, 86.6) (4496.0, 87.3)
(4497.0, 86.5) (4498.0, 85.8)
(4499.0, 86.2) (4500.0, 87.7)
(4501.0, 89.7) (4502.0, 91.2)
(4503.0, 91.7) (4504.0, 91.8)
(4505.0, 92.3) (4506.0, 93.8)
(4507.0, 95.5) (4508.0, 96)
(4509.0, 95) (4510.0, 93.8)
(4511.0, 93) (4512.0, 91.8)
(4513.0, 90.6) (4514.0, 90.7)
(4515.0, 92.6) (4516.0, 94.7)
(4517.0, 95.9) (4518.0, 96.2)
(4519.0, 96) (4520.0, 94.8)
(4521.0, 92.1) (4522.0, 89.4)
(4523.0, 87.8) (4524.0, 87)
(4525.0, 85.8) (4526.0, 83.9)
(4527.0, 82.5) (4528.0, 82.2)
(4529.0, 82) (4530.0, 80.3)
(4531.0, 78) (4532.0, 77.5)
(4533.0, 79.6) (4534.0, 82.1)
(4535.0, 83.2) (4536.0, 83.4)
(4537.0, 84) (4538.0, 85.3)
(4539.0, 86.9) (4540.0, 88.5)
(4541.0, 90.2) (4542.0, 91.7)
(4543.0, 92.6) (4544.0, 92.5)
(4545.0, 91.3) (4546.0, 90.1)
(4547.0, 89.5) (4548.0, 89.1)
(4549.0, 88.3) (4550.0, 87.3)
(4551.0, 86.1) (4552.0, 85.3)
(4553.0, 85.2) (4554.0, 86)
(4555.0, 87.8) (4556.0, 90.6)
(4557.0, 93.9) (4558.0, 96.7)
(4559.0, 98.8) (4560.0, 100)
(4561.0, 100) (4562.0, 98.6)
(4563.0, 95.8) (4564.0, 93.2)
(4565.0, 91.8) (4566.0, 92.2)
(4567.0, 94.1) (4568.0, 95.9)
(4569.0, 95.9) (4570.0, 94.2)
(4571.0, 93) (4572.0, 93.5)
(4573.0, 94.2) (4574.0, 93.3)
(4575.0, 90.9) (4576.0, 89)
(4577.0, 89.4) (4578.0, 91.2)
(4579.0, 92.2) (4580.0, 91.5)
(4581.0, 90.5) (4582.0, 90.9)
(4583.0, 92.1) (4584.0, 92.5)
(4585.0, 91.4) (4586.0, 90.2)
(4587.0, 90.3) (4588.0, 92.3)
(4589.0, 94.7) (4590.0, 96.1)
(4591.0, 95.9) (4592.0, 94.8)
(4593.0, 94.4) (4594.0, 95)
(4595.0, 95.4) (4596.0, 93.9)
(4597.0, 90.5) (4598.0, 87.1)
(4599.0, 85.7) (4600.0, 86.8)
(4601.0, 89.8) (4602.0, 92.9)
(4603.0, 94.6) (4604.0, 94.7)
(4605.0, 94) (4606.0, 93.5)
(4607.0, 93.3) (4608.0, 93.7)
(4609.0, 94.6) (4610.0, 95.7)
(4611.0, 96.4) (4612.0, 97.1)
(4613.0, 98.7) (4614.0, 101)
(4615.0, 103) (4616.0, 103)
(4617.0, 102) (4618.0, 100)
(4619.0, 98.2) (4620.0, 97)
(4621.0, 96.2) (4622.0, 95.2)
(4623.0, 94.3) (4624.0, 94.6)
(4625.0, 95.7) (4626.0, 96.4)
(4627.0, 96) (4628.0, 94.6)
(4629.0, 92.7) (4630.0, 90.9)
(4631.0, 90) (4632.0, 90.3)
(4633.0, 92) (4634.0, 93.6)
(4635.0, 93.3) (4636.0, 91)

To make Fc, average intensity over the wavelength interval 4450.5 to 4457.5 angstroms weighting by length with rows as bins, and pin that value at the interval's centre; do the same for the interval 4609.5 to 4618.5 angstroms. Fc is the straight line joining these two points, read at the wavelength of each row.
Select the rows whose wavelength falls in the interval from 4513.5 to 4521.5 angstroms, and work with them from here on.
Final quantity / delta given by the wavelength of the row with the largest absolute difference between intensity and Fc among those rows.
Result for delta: 4518.0 angstroms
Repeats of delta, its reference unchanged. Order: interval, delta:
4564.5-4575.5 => 4575.0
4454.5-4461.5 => 4459.0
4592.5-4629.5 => 4599.0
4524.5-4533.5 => 4532.0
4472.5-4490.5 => 4483.0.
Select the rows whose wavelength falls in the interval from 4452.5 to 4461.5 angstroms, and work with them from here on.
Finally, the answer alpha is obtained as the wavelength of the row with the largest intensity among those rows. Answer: 4453.0 angstroms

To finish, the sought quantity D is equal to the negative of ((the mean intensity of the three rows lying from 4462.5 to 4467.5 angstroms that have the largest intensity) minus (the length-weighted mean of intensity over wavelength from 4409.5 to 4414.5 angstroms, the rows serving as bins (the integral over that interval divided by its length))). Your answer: -4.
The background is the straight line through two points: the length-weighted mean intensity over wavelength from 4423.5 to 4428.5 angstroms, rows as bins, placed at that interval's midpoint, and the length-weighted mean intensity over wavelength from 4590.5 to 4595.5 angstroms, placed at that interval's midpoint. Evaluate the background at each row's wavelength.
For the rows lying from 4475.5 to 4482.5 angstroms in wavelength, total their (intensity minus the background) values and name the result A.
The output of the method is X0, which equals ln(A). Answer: 3.9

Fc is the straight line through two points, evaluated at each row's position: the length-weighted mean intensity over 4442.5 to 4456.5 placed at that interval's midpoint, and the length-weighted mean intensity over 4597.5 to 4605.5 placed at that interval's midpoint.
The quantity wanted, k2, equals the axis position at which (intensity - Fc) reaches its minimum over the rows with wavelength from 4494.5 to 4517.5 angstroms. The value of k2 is 4498.0 angstroms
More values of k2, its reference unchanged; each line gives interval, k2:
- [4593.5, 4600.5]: 4599.0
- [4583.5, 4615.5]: 4599.0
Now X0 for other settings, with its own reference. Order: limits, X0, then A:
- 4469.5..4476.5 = 4.0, 52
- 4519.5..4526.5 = 2.3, 10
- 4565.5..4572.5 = 2.5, 12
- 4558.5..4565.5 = 3.6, 37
